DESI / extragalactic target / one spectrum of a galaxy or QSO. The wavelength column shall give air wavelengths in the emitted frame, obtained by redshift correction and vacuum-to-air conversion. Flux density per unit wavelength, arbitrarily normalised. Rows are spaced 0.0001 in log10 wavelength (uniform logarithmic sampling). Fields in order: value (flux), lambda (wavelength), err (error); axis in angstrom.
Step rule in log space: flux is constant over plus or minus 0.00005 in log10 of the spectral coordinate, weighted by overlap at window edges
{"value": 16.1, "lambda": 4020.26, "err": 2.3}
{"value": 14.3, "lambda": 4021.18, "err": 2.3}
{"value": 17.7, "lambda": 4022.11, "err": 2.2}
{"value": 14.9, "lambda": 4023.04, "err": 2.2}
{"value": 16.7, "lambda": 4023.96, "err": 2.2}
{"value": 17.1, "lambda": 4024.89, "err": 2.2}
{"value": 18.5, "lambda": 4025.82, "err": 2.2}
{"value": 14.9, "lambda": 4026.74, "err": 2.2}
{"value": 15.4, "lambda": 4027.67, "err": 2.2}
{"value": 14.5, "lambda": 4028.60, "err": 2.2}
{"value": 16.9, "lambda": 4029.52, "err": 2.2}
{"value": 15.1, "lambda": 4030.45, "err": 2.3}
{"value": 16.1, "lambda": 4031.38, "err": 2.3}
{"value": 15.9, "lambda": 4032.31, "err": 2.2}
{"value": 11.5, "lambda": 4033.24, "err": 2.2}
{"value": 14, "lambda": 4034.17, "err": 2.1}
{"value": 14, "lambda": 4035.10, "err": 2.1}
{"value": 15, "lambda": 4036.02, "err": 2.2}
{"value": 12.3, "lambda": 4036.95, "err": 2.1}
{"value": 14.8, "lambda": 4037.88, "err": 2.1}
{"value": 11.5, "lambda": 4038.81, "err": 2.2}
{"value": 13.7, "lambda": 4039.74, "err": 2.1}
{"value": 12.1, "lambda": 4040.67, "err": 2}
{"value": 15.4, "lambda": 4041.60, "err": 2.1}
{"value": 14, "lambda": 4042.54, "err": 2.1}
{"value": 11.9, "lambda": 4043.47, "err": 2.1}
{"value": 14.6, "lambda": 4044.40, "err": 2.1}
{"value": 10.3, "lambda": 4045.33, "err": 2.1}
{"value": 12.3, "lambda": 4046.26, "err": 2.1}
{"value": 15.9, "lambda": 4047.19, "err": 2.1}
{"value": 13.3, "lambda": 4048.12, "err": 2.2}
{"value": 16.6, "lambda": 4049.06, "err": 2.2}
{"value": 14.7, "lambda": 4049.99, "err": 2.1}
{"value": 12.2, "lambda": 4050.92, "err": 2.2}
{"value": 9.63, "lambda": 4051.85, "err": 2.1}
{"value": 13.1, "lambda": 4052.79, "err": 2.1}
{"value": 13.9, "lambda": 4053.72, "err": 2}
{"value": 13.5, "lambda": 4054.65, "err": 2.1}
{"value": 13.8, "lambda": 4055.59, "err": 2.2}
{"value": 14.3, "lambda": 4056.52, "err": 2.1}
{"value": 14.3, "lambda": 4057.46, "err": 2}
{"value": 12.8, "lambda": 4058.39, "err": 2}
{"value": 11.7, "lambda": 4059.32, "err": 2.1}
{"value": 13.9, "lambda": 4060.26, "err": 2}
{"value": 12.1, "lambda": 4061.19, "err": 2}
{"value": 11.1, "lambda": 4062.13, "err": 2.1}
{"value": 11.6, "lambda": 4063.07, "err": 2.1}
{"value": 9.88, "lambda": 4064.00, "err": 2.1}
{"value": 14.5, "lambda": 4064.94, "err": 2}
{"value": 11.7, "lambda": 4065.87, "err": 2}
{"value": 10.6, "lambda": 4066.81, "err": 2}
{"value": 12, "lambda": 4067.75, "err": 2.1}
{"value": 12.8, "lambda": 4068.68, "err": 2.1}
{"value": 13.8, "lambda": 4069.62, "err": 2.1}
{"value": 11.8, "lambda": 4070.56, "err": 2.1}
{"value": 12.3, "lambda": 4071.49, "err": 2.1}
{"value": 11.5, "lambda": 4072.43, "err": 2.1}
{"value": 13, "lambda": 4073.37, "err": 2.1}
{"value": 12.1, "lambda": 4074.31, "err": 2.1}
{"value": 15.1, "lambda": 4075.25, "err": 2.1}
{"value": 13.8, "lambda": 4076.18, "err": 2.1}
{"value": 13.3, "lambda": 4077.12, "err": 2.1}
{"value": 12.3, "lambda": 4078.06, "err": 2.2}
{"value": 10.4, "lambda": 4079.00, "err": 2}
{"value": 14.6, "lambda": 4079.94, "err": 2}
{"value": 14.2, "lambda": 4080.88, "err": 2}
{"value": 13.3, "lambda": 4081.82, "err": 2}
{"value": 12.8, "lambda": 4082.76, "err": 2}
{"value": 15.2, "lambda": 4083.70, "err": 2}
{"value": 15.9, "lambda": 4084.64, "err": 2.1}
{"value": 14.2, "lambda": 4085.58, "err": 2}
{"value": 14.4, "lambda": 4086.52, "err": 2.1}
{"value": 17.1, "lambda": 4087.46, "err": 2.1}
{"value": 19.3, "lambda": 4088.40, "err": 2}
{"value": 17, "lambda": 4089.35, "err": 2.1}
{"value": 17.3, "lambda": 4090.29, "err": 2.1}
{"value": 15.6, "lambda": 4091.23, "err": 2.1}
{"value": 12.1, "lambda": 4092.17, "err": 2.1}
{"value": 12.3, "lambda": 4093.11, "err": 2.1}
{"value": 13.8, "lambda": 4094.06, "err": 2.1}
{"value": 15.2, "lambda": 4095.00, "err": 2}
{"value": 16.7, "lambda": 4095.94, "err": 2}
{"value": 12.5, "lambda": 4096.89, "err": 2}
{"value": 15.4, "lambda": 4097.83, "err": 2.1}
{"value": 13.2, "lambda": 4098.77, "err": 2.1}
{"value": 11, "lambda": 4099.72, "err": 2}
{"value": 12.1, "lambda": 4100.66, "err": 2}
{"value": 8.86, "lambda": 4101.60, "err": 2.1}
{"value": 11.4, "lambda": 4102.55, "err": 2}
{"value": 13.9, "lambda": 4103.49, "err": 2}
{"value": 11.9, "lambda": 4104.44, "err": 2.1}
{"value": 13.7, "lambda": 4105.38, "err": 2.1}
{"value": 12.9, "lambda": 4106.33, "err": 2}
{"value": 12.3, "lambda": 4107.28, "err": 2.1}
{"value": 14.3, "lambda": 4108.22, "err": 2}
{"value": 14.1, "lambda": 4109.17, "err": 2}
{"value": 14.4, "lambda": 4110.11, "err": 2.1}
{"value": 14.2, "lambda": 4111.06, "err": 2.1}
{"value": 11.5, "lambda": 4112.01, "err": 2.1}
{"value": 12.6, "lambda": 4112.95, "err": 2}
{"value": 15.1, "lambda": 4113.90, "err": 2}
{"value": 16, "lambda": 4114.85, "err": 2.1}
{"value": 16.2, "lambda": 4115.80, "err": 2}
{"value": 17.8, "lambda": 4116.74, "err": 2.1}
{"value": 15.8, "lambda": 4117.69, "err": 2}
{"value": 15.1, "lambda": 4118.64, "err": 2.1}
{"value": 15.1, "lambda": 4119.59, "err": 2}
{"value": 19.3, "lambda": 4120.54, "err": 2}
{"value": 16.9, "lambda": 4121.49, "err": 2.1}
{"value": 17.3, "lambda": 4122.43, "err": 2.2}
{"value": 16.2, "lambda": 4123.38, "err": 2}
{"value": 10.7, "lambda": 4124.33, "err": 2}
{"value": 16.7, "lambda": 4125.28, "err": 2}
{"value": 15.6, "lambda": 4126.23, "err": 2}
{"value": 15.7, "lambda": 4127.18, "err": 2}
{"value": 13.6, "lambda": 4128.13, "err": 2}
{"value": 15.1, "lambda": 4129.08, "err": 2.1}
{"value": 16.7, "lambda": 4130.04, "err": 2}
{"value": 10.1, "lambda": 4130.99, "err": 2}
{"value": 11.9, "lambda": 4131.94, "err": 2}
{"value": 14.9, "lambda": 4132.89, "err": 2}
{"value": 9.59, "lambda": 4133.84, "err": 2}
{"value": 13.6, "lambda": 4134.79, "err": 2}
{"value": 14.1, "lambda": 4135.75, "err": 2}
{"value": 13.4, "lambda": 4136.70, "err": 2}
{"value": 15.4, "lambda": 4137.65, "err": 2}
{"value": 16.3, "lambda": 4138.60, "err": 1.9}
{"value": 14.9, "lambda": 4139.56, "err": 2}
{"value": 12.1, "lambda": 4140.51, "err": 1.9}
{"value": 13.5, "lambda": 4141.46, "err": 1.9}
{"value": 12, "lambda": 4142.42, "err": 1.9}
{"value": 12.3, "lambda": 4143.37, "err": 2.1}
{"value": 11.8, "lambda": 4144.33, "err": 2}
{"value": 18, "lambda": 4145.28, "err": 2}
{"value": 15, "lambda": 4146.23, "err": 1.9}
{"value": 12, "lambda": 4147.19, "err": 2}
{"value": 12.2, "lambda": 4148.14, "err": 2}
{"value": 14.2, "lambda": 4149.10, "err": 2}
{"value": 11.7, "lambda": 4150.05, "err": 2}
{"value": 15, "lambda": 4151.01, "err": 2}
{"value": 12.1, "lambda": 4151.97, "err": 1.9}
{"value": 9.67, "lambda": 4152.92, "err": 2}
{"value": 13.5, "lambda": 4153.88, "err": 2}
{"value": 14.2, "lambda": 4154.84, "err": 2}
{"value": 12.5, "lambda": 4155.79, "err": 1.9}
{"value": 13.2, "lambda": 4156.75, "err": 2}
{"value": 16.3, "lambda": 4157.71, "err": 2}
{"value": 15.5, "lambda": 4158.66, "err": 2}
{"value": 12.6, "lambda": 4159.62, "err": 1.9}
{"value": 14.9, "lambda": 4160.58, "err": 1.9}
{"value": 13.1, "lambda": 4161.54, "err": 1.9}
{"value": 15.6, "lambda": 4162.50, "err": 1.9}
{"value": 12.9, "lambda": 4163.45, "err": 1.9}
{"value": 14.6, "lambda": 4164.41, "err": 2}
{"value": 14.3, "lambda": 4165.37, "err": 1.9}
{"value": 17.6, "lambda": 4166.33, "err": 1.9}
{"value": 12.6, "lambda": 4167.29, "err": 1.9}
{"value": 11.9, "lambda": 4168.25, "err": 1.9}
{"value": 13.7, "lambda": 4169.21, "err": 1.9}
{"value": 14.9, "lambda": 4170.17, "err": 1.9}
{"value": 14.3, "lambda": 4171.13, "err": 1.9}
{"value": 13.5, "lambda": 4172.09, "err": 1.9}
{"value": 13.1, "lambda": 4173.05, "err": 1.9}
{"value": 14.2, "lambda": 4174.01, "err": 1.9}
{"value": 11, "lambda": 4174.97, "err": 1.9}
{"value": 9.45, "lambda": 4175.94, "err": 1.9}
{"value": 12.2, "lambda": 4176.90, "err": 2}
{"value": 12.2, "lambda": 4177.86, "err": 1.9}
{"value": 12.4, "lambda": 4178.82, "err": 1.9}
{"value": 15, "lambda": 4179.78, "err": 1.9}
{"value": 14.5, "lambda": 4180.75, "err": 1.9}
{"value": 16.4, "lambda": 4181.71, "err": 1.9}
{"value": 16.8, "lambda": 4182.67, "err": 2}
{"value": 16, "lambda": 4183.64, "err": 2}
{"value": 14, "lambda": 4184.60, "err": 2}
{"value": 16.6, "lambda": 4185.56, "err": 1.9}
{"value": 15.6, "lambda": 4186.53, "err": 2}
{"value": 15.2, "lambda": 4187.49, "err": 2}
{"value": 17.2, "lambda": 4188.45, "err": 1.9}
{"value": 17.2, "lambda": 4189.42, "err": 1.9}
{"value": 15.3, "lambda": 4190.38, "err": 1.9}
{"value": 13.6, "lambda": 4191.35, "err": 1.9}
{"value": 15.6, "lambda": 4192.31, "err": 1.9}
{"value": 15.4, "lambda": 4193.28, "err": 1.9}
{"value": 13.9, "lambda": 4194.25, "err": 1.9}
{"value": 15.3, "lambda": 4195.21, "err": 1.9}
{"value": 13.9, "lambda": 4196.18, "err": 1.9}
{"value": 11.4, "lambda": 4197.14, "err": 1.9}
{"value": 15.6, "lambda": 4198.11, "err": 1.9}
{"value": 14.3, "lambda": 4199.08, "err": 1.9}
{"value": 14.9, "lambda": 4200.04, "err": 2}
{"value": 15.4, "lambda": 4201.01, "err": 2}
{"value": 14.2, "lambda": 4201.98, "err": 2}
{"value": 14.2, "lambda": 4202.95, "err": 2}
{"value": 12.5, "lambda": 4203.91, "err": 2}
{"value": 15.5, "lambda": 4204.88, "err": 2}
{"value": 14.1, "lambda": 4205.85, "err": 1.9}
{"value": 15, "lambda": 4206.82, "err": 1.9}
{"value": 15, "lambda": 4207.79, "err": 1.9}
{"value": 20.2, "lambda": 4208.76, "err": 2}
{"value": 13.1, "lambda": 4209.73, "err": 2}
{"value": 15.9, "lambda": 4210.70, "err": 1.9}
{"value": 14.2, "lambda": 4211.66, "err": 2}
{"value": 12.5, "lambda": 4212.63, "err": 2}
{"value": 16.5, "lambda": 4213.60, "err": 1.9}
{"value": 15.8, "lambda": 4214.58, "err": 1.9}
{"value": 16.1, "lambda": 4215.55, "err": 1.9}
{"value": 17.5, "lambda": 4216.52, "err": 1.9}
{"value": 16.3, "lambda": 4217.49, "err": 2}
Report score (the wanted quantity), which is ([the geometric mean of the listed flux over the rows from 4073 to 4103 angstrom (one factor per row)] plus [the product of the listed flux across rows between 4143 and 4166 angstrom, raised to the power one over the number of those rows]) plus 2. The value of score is 29.3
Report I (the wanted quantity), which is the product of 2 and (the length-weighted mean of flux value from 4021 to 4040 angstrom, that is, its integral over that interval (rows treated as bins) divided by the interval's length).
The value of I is 30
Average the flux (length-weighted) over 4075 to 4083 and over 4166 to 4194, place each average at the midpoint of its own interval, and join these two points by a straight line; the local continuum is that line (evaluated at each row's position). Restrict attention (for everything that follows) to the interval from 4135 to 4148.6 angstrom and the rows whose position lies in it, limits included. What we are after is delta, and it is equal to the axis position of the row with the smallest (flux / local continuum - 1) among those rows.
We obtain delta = 4144.33 angstrom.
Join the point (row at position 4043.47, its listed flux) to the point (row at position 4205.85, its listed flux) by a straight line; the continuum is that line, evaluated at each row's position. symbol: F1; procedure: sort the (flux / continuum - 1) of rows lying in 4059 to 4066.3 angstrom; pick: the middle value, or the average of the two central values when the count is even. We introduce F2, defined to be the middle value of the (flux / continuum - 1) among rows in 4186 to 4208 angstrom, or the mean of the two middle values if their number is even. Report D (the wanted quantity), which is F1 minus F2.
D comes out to -0.10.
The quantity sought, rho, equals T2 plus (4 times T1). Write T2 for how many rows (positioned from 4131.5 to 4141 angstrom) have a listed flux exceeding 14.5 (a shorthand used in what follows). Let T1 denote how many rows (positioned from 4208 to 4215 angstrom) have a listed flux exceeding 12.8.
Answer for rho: 28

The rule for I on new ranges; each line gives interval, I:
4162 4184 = 28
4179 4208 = 30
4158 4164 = 28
